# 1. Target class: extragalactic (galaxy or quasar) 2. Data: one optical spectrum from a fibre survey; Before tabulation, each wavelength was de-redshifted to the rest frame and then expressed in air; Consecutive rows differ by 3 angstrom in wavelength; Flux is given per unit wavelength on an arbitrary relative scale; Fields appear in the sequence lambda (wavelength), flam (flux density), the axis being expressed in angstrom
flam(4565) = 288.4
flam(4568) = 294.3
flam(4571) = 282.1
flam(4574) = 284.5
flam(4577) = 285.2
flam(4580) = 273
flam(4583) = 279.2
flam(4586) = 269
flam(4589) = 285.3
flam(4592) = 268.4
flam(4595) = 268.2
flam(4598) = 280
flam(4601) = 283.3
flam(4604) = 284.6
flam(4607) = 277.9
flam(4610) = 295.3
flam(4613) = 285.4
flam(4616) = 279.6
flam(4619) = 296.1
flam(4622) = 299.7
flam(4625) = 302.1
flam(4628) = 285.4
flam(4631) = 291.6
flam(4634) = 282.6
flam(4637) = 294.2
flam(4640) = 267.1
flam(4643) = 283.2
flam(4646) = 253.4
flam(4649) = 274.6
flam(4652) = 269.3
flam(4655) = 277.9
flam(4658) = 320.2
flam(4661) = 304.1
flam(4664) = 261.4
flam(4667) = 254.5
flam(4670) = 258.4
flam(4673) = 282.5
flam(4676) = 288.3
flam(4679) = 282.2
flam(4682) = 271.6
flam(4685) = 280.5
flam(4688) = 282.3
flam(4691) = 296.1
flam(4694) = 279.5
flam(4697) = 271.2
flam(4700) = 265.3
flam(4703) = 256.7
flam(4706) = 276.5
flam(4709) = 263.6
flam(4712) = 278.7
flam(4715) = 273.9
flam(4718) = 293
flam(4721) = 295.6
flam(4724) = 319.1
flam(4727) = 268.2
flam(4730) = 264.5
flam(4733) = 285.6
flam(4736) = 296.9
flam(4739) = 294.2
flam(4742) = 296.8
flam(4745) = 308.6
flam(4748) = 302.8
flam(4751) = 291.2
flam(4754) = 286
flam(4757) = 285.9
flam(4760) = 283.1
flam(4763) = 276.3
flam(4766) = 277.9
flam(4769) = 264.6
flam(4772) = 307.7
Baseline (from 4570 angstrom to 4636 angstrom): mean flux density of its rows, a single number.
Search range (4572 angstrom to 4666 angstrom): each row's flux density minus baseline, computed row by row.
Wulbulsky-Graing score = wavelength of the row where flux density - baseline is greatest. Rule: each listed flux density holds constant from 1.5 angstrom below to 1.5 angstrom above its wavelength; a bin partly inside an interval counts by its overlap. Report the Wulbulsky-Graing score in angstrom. 4658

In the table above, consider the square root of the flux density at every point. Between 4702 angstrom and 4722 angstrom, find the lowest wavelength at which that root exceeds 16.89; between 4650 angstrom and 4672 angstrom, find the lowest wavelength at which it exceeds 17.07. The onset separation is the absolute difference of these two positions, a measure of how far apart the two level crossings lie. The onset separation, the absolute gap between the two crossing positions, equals 60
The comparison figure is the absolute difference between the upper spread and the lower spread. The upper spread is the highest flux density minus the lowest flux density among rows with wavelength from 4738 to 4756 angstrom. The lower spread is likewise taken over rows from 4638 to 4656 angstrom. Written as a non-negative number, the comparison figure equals 7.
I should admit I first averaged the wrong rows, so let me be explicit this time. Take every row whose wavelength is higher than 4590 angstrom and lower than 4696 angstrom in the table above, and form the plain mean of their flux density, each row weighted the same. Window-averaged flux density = 282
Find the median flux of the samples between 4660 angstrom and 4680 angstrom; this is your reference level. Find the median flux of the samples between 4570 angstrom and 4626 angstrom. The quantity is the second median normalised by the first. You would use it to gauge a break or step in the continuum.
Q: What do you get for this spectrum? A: 1.00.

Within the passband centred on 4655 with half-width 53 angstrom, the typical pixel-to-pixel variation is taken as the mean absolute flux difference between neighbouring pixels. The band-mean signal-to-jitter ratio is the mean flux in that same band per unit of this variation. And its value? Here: 21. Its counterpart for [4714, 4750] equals 21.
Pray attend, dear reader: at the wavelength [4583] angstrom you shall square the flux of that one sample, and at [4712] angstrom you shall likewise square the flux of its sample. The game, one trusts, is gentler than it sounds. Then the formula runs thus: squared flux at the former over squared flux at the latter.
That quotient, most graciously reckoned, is 1.0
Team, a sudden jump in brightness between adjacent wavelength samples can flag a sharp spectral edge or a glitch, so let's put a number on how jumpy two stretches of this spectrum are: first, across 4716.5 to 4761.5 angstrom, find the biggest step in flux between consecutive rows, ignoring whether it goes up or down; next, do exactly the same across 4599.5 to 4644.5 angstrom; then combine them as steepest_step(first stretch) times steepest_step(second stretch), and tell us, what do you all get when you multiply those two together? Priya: 1379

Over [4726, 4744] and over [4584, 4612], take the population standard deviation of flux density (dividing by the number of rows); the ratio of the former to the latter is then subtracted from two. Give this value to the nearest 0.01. 0.47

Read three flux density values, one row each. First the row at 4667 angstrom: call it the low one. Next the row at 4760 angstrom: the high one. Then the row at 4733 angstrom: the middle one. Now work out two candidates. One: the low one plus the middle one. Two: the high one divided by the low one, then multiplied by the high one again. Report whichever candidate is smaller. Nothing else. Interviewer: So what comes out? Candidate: 315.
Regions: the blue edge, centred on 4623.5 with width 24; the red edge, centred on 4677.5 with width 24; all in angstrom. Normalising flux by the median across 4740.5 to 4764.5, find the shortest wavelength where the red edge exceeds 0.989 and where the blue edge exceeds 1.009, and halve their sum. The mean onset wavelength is 4647.5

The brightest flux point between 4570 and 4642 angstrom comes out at 302.1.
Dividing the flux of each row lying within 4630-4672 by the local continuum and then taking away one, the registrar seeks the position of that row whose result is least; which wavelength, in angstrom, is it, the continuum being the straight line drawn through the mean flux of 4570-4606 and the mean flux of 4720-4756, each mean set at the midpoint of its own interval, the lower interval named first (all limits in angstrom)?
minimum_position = 4667 angstrom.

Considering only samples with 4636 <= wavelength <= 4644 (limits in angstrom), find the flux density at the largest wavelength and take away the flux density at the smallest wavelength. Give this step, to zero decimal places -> -11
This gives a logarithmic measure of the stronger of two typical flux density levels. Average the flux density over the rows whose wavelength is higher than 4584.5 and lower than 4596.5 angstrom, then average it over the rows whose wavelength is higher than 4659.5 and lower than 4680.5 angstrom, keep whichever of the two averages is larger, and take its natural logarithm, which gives 5.62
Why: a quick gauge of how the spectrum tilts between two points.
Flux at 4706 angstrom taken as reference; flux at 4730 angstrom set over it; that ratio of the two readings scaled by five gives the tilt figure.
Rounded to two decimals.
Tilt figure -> 4.78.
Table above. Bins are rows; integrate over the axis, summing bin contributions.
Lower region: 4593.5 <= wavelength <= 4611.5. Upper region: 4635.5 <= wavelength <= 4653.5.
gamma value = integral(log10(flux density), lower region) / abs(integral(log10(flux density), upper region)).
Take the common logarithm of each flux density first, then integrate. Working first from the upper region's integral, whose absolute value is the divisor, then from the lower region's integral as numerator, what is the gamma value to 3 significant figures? 1.01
